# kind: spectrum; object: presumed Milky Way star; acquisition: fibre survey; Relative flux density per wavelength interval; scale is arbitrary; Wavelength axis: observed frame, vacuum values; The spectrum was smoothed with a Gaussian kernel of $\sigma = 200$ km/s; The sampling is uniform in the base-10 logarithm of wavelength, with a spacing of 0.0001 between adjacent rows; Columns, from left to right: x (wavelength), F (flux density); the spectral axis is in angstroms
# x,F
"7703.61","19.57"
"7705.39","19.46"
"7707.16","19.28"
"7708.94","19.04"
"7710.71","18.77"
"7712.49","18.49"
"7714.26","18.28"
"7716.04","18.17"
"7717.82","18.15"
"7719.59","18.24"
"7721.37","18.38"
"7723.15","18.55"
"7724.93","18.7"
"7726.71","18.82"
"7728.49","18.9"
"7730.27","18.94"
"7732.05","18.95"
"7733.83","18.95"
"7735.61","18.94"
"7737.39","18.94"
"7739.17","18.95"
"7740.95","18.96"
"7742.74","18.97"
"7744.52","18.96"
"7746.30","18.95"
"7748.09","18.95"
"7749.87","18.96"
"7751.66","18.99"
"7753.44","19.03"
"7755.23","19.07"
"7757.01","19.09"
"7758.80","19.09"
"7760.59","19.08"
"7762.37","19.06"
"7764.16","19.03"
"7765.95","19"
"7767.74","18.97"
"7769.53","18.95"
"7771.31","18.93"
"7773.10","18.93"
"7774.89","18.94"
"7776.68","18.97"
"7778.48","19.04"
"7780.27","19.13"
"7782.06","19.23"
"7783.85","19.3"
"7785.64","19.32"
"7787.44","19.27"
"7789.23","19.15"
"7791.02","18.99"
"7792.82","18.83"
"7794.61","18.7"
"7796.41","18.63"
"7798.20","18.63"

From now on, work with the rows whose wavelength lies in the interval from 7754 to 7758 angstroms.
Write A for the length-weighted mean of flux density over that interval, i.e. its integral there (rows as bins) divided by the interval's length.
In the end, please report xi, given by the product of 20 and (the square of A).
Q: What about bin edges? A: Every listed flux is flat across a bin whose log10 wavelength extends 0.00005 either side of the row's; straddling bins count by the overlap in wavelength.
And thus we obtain 7270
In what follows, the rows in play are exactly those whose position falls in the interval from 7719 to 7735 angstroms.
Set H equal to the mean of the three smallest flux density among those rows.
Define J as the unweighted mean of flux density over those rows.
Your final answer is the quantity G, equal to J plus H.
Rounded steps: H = 18.39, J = 18.71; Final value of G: 37.1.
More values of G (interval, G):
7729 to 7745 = 37.9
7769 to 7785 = 38.0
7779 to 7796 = 37.9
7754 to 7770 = 38.0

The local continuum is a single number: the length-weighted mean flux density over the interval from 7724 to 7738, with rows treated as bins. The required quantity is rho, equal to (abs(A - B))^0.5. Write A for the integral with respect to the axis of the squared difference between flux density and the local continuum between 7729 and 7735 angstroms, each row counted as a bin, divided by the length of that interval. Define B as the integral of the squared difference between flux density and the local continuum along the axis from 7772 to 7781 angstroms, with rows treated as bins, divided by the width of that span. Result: 0.118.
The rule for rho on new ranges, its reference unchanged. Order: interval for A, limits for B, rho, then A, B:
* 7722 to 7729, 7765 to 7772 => 0.208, 0.05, 0.006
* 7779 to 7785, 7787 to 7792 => 0.211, 0.11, 0.066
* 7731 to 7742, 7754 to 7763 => 0.178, 0.00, 0.035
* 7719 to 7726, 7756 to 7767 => 0.406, 0.19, 0.029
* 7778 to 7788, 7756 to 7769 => 0.305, 0.12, 0.026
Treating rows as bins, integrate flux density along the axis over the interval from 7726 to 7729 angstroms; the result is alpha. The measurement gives 57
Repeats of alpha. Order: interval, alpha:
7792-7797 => 94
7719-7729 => 186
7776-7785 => 172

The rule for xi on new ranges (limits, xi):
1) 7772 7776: 7172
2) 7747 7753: 7193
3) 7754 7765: 7271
